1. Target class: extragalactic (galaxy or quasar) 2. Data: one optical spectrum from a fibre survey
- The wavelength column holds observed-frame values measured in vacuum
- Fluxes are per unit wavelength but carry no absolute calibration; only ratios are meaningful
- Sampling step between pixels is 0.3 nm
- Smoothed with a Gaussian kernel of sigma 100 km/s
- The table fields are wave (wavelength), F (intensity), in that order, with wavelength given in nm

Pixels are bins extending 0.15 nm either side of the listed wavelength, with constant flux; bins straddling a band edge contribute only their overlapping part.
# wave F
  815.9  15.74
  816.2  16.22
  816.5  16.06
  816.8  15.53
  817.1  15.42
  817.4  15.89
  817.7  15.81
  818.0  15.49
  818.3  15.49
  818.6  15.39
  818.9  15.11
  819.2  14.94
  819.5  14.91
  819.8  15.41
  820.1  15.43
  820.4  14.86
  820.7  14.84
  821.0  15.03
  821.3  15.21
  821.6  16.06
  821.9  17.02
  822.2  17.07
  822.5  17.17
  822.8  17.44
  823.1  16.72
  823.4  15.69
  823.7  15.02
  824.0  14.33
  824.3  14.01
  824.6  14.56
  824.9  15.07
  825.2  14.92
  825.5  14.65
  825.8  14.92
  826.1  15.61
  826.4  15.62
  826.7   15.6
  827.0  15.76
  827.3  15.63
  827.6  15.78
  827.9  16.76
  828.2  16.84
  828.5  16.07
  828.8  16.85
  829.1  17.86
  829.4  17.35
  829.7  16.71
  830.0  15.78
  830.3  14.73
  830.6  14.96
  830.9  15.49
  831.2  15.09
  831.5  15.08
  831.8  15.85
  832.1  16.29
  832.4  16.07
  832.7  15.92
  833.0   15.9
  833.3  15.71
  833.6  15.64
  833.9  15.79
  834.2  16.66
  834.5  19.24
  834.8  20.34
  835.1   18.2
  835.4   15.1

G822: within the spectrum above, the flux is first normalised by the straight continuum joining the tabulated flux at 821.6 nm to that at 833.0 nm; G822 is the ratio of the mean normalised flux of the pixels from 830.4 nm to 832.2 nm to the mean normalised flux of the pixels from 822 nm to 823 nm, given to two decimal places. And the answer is 0.90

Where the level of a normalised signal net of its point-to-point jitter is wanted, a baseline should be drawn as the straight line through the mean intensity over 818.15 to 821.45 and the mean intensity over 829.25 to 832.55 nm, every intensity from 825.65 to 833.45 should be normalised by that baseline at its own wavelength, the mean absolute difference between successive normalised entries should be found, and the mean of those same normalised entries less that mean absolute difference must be 0.99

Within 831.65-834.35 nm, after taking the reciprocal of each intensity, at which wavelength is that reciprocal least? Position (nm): 834.2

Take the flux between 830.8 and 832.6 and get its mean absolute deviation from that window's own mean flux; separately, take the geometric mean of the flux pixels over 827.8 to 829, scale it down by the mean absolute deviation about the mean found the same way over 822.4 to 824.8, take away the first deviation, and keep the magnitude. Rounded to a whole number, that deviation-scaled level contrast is 14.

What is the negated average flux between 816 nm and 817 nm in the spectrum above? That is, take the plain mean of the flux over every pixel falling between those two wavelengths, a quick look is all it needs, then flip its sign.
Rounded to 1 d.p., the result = -15.9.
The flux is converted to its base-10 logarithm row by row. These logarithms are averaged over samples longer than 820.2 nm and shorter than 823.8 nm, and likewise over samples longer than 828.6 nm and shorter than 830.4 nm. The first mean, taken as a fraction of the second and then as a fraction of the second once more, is 0.81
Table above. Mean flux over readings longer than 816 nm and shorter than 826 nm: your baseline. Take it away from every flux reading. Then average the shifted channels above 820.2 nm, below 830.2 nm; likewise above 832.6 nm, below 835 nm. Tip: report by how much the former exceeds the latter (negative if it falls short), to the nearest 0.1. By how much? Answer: -1.1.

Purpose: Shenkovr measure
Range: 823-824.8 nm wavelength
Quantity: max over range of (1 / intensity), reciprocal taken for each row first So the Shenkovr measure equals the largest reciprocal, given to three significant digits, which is 0.0714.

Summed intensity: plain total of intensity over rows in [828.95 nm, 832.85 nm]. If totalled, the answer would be 207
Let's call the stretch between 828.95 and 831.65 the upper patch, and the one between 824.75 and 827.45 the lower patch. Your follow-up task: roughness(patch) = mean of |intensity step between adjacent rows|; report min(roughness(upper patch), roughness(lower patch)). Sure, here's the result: 0.21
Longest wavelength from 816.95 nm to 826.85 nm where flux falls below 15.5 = 825.8 nm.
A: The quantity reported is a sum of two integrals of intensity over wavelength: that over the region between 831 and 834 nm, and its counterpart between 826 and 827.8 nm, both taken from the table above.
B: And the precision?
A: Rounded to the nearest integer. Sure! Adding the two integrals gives 75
